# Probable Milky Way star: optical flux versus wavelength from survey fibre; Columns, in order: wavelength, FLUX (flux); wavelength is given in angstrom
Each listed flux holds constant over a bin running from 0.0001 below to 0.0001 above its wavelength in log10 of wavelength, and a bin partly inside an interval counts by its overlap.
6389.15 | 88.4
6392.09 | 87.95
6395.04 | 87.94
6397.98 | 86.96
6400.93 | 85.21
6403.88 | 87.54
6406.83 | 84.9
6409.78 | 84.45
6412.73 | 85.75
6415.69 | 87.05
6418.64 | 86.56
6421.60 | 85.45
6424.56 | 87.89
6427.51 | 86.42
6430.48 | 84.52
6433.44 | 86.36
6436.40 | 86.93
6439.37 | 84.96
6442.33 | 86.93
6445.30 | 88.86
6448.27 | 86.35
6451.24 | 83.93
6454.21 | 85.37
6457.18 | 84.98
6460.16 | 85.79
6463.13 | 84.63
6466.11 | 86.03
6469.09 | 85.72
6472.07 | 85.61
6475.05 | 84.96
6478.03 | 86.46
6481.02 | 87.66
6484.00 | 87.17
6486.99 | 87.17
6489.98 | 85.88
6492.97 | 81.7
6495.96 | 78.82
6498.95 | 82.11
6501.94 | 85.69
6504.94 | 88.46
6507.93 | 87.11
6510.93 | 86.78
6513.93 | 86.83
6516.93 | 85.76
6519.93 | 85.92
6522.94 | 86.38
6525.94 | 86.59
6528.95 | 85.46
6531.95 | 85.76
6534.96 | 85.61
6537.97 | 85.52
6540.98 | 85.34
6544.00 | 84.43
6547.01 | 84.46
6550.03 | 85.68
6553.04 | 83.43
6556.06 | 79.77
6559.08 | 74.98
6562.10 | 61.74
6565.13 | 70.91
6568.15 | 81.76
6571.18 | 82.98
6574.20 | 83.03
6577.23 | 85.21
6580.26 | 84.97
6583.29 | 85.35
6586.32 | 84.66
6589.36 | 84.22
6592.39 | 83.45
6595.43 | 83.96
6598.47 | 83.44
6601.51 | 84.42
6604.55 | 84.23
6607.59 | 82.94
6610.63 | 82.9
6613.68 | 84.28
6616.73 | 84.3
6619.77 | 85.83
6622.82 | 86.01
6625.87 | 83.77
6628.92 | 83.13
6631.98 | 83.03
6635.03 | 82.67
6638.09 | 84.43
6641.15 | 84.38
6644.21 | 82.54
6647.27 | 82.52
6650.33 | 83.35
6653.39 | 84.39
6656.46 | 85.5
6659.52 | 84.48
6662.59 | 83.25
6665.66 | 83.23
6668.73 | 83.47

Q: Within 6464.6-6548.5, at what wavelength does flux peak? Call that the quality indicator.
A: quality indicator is 6504.94 angstrom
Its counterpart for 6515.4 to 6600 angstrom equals 6525.94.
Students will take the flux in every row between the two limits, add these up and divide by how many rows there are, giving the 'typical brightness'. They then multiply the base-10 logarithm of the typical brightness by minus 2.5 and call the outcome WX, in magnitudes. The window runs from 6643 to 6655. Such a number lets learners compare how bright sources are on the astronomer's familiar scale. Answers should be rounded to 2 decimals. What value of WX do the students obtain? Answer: -4.80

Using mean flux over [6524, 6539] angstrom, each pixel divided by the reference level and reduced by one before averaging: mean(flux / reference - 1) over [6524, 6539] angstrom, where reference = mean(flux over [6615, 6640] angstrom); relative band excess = 0.020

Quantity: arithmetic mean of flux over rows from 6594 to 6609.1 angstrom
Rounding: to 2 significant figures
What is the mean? 84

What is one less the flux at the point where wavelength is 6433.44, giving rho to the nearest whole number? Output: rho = -85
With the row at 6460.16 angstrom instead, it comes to -85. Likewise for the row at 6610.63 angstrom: -82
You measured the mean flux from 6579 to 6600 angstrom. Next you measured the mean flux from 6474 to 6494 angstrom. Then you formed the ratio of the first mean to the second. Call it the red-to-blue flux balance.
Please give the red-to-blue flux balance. 0.98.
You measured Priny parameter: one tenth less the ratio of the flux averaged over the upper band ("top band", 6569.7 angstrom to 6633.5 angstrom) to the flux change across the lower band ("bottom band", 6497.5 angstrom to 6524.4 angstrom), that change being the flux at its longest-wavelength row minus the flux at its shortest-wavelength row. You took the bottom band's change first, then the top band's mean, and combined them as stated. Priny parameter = -20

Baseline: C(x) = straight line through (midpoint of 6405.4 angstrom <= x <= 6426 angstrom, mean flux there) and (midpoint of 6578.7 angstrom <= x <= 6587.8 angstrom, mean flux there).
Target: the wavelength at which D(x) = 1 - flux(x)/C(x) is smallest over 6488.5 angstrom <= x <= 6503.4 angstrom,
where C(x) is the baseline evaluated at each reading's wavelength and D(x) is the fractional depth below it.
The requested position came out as 6489.98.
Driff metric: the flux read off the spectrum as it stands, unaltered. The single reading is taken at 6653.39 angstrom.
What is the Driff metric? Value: 84.39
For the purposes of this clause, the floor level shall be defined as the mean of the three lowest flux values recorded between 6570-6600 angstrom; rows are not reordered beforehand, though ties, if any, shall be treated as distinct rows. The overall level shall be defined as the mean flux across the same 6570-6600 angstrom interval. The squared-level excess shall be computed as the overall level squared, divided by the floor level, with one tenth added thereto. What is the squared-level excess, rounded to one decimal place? 85.2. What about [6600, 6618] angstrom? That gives 84.4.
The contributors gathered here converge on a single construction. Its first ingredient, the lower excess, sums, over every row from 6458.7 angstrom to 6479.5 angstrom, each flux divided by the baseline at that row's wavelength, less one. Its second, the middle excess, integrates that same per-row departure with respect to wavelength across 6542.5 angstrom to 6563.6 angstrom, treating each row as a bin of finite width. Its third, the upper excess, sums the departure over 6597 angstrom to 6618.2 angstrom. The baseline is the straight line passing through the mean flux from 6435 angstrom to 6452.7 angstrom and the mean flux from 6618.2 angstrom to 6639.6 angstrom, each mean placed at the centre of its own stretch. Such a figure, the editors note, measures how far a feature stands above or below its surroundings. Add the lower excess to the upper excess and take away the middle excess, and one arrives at 1.4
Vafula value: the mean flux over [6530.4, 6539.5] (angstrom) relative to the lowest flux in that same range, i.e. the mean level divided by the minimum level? 1.00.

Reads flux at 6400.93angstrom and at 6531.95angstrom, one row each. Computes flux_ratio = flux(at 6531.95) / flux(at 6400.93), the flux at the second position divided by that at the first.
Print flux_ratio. 1.006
